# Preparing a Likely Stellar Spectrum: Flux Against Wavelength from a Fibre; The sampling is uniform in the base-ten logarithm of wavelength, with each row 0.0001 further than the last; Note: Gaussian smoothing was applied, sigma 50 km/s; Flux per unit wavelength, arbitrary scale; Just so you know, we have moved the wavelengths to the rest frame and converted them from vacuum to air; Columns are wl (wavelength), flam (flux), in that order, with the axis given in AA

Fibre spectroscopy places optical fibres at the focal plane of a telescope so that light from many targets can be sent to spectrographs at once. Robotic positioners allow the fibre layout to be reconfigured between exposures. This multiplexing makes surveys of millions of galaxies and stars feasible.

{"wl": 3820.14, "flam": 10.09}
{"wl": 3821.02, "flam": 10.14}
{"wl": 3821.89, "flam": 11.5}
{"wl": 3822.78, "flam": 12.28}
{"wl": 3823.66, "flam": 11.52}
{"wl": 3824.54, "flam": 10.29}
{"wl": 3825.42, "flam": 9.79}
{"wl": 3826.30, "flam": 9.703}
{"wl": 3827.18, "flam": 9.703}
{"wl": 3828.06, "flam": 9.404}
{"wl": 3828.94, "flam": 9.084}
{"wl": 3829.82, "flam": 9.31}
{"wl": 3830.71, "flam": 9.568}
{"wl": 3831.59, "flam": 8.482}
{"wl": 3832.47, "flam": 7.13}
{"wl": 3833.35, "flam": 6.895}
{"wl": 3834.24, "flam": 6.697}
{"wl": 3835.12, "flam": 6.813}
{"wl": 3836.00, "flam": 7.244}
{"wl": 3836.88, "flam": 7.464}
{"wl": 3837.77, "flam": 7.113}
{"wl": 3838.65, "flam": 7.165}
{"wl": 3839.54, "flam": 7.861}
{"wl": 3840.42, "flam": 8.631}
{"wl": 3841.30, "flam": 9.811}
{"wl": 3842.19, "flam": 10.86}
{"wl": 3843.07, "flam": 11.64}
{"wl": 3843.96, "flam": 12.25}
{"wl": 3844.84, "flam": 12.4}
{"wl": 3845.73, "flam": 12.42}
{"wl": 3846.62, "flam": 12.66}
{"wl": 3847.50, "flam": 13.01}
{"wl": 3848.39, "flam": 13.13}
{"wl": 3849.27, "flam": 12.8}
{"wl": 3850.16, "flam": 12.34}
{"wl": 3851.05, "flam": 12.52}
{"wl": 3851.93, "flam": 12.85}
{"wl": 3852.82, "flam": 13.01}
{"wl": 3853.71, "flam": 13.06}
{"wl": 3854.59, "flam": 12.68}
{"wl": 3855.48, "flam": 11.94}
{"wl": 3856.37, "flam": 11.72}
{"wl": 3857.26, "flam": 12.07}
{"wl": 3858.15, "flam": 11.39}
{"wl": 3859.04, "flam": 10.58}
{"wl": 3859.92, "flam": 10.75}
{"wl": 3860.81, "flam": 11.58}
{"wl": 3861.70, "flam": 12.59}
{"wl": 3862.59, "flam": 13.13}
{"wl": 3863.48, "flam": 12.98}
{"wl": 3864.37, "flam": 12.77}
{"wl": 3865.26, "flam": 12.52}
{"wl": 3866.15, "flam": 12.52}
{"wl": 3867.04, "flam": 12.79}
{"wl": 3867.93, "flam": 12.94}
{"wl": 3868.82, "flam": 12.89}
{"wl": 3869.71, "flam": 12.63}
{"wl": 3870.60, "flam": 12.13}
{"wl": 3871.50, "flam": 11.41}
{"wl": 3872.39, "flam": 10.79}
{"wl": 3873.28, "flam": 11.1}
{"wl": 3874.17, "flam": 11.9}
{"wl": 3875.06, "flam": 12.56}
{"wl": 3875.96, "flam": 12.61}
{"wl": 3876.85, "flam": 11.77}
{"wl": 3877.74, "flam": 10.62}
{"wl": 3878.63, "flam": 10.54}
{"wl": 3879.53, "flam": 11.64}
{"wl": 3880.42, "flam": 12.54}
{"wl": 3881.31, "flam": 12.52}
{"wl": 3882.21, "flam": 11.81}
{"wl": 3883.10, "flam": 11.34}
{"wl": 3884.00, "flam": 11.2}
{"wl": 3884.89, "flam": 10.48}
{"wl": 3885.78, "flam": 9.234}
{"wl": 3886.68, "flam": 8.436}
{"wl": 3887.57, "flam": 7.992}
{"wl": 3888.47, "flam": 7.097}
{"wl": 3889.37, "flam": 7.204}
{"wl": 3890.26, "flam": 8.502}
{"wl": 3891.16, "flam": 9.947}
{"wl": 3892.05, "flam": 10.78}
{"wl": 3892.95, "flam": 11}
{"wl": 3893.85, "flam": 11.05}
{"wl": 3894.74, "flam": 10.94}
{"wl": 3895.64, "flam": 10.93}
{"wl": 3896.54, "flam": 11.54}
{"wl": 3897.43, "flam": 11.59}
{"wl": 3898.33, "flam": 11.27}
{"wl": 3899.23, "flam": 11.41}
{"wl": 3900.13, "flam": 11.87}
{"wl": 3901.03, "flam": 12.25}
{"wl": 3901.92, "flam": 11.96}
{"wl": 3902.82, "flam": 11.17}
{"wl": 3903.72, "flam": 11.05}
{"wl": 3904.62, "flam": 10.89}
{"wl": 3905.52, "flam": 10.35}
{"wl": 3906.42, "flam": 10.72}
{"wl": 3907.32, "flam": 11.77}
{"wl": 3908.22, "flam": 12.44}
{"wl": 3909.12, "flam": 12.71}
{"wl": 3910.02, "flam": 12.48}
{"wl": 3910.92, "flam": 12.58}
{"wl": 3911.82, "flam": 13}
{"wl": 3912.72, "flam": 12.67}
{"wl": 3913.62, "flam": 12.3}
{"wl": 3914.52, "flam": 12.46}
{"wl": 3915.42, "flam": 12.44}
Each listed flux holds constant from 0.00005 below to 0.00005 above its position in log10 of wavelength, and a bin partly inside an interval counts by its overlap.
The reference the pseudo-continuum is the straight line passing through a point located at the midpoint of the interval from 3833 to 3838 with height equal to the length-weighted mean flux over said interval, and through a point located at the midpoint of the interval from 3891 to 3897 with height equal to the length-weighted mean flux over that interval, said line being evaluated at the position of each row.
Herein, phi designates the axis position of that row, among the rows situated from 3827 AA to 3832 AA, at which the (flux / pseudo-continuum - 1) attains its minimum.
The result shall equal 3831.59 AA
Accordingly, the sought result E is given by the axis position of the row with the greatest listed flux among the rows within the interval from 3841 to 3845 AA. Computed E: 3844.84 AA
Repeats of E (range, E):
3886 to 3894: 3893.85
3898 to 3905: 3901.03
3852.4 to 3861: 3853.71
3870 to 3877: 3875.96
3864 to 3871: 3867.93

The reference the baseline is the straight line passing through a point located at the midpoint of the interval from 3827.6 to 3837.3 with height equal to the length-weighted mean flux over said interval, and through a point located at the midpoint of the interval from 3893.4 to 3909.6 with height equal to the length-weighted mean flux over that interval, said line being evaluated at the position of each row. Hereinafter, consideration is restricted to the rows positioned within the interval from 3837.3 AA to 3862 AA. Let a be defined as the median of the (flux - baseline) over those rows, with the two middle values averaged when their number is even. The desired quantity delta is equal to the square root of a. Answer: 1.8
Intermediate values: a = 3.1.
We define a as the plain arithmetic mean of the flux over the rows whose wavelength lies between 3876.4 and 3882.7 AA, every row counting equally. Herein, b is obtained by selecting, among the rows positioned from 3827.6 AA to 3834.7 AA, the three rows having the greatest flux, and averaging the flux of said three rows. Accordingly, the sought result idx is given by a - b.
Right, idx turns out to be 2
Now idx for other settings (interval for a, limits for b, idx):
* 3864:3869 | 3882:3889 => 1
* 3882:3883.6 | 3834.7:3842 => 3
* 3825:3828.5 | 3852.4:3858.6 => -3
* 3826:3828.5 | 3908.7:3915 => -3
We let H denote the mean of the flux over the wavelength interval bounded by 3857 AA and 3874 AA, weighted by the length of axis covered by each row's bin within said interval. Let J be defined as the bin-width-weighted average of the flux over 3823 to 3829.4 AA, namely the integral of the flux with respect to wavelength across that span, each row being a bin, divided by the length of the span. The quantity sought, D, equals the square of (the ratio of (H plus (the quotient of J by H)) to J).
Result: 1.66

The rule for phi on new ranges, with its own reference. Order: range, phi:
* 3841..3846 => 3841.30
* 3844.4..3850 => 3849.27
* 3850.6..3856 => 3855.48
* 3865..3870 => 3869.71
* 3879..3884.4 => 3884.00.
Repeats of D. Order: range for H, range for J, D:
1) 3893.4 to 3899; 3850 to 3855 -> 0.94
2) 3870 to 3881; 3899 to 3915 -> 1.13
